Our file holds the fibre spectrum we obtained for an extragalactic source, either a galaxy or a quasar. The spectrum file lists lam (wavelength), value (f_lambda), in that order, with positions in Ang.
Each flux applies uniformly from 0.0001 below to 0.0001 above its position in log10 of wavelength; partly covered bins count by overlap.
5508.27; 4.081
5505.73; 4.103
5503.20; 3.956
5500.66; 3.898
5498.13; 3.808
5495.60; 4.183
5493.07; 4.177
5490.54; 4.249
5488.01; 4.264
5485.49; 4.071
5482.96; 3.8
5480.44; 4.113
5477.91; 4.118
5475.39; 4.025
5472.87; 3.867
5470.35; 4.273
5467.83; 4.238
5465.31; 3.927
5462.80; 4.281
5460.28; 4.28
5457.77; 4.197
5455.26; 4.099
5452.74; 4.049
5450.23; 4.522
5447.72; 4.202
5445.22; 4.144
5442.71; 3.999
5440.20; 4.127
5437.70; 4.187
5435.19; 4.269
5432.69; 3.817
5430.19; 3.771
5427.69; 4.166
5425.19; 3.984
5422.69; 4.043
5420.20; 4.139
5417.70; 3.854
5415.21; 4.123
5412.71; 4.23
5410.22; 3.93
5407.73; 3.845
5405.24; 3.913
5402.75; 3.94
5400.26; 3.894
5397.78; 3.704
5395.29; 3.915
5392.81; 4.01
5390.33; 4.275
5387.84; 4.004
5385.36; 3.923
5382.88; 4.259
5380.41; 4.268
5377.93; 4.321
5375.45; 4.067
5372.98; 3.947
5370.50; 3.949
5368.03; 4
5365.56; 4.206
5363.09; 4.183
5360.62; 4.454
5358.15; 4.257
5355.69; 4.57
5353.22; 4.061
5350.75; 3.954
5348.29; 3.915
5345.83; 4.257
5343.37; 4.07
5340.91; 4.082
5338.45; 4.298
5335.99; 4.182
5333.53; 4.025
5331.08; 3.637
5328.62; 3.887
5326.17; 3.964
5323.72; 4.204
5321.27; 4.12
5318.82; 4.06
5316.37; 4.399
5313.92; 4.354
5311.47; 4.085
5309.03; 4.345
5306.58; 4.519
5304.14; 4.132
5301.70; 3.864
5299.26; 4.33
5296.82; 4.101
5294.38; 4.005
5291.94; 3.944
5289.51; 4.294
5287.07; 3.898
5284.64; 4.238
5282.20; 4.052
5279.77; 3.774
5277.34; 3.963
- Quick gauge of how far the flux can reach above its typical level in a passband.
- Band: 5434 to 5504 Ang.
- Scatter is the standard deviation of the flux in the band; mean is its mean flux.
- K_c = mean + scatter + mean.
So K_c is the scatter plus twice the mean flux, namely 8.40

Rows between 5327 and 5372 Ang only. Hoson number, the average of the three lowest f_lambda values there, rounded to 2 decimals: 3.81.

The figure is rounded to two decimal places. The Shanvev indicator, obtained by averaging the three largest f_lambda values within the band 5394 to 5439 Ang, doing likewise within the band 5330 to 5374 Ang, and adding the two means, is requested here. 8.67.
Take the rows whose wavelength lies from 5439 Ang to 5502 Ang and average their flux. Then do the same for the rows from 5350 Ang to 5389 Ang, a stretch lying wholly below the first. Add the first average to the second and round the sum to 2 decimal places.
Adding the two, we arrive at 8.27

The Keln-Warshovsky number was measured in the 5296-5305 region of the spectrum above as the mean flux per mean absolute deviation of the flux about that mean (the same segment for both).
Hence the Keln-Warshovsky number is 33.1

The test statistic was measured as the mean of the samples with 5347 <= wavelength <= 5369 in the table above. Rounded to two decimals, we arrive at 4.18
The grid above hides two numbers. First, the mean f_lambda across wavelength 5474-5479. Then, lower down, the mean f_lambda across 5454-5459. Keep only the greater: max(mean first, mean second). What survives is 4.15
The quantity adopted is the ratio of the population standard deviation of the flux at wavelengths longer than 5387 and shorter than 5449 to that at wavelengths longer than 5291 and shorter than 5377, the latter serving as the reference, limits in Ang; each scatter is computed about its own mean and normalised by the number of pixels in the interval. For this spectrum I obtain 0.79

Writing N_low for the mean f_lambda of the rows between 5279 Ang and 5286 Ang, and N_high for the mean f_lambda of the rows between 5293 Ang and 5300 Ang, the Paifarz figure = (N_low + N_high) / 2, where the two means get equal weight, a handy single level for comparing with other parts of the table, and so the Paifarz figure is 4.08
